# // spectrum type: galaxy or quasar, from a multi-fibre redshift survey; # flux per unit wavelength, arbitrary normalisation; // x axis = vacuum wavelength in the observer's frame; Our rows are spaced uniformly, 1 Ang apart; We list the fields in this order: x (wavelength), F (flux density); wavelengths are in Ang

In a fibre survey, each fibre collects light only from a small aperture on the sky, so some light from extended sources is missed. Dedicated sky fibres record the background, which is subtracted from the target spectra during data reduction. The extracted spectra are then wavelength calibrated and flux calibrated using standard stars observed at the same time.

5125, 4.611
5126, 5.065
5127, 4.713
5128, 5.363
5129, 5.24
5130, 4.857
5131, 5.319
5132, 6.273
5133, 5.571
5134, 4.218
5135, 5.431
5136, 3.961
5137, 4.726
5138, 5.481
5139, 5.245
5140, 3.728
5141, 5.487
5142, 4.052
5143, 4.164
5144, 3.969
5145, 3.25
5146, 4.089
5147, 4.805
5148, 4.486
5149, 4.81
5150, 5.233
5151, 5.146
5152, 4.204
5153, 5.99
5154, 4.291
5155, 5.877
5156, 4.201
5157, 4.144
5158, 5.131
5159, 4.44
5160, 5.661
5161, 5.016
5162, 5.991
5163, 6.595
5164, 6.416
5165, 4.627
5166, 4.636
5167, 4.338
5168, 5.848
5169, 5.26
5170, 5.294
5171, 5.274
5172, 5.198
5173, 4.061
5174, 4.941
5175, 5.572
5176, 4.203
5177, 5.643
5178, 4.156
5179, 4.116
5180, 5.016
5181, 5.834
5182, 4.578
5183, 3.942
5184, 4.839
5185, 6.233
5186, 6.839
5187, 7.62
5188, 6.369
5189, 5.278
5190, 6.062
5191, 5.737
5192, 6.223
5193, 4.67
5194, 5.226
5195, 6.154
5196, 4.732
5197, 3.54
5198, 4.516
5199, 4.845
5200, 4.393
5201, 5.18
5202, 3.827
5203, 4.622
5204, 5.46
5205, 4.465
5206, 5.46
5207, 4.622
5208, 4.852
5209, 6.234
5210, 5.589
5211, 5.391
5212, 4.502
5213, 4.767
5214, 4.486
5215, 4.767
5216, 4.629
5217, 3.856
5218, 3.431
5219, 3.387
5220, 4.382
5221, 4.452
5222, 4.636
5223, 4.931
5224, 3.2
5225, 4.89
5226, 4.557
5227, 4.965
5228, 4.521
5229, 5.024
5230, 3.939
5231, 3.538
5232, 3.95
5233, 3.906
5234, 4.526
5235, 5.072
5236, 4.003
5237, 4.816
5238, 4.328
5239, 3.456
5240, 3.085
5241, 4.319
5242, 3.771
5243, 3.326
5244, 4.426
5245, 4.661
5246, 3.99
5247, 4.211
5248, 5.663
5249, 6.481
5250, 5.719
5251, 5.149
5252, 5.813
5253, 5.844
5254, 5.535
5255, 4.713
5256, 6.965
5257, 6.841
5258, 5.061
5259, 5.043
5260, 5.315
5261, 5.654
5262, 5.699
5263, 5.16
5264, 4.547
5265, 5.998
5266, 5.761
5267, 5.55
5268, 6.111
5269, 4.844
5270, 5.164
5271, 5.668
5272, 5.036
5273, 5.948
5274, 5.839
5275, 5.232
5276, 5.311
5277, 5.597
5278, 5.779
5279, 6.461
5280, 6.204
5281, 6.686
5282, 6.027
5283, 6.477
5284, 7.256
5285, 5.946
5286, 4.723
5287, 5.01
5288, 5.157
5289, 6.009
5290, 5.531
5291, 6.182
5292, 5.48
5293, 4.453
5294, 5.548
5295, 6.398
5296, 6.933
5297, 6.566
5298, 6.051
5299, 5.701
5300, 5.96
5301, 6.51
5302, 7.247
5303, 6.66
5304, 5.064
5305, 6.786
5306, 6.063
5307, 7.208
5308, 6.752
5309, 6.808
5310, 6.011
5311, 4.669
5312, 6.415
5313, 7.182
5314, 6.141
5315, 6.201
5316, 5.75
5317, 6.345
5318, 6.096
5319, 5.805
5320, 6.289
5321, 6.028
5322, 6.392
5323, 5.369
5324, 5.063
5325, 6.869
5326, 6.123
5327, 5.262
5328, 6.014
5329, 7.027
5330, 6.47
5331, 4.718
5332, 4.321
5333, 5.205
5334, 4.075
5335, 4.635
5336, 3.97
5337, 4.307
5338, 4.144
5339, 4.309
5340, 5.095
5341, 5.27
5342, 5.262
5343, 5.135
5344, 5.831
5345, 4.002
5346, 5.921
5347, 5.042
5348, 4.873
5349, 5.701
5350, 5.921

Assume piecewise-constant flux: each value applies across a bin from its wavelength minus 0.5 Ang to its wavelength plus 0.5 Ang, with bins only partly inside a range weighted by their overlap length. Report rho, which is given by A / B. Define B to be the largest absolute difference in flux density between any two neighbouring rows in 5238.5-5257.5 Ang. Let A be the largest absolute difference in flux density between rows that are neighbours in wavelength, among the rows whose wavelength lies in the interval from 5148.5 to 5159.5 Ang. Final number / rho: 0.79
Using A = 1.8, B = 2.3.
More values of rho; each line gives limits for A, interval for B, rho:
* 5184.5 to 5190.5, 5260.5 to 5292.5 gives 0.86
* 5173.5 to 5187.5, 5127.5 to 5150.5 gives 0.85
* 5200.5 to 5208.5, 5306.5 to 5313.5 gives 0.77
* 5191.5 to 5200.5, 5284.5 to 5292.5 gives 1.27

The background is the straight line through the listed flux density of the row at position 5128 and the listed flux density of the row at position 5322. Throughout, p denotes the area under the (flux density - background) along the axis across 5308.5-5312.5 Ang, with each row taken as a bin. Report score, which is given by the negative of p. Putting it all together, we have 1.4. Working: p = -1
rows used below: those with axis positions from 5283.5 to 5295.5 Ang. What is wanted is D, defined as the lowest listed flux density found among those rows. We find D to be 4.453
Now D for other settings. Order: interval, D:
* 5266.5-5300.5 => 4.453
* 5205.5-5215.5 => 4.486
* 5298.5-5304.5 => 5.064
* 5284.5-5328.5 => 4.453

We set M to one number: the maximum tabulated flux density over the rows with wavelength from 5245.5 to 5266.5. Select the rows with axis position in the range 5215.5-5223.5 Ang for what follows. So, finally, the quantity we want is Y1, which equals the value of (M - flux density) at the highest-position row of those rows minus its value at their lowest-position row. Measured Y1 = -0.3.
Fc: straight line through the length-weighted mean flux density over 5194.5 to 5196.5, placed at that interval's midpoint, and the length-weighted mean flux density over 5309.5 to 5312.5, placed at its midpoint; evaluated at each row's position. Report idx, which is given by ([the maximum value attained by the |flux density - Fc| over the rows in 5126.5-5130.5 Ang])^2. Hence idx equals 0.33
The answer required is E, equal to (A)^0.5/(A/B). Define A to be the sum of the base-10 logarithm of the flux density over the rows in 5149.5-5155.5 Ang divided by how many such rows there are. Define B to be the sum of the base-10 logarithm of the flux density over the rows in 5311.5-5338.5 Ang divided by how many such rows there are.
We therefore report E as 0.89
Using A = 0.71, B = 0.74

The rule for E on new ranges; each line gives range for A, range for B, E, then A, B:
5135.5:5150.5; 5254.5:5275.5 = 0.92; 0.65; 0.74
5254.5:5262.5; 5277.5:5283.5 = 0.92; 0.75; 0.80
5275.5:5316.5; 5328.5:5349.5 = 0.79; 0.78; 0.69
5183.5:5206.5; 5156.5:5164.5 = 0.86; 0.72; 0.73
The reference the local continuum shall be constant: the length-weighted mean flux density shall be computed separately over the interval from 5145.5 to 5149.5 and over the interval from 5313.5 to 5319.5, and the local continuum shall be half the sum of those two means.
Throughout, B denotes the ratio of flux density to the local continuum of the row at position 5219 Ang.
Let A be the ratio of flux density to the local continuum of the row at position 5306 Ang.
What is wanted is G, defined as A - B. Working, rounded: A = 1.14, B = 0.64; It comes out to 0.5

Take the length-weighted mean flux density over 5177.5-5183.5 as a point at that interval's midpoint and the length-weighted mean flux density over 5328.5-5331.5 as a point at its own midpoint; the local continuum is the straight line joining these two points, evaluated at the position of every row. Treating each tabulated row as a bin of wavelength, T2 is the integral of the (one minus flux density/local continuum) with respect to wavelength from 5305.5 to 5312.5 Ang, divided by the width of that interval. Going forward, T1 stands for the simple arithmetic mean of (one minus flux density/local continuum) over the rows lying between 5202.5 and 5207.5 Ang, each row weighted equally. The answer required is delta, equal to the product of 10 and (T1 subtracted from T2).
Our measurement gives -0.5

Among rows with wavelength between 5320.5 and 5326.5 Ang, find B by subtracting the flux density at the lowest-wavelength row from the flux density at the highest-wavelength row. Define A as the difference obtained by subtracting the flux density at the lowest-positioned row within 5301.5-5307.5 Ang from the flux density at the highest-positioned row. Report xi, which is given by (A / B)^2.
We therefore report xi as 0.2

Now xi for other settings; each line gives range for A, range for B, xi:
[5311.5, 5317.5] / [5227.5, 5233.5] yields 0.0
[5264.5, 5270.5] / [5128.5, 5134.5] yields 0.7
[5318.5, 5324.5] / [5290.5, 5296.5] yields 1.0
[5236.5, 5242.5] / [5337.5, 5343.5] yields 1.1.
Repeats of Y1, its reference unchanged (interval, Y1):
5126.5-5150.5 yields -0.5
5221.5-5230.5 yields 0.7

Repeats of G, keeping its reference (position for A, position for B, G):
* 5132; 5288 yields 0.2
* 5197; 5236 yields -0.1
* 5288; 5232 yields 0.2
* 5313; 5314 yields 0.2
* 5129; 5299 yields -0.1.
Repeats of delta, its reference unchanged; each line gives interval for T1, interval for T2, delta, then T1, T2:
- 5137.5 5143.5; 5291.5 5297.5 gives 0.8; -0.11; -0.03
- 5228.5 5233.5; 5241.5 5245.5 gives 0.2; 0.20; 0.23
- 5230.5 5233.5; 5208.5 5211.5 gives -4.3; 0.26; -0.17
